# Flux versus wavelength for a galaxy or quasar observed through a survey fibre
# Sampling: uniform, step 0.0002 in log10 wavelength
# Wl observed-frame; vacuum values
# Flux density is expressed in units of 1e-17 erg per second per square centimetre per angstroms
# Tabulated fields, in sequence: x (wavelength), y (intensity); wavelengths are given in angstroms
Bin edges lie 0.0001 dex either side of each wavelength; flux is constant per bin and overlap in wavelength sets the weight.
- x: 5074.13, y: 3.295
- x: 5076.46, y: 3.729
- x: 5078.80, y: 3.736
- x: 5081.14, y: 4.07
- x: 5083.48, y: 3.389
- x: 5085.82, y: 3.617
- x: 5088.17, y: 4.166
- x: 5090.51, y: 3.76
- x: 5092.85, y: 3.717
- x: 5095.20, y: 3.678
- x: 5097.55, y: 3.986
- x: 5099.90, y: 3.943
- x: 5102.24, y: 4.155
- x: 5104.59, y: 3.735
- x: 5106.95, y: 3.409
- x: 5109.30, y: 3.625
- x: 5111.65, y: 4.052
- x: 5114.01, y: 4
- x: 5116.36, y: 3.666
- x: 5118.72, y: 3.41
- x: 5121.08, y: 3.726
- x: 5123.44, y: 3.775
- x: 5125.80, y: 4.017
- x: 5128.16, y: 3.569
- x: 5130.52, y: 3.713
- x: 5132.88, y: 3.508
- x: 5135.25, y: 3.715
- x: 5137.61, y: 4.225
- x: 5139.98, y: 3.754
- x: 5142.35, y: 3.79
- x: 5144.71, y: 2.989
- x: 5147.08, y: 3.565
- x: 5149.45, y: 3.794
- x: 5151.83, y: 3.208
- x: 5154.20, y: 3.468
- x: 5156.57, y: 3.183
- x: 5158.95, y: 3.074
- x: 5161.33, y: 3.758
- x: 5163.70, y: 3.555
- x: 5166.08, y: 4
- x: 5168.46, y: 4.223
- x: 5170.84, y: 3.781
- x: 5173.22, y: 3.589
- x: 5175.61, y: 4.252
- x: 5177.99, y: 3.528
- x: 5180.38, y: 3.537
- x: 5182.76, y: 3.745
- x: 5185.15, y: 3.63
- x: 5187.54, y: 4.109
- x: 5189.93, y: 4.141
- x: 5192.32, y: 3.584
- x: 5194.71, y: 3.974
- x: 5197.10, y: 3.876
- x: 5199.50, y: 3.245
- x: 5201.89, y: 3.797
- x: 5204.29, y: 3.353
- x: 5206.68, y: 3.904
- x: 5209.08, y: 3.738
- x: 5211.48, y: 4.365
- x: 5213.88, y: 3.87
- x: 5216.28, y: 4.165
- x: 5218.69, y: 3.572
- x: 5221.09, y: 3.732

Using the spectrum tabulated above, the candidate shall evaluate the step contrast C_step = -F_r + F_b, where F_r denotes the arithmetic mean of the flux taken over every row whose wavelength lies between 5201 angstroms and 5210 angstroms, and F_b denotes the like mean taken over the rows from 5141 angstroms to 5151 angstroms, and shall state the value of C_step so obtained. -0.2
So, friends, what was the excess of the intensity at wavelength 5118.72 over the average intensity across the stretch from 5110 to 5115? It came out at -0.6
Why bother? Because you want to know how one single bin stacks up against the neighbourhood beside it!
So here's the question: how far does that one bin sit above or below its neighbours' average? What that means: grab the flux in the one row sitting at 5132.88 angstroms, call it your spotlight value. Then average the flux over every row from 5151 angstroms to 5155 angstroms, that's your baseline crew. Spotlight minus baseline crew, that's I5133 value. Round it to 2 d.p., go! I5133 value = 0.17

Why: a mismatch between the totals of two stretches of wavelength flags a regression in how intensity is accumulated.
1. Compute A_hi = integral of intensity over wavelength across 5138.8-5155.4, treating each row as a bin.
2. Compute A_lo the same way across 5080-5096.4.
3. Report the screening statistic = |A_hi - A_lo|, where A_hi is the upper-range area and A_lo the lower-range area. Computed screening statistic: 3.6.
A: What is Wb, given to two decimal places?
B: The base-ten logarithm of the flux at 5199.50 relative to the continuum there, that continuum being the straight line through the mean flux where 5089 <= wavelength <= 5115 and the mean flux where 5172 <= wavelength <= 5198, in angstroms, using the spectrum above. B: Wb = -0.07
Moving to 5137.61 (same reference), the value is 0.04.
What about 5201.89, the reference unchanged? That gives 0.00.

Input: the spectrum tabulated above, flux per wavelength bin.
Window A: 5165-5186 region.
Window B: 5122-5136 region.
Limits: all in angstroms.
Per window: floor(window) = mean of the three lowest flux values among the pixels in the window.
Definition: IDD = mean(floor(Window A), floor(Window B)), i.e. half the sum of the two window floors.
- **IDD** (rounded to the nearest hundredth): 3.57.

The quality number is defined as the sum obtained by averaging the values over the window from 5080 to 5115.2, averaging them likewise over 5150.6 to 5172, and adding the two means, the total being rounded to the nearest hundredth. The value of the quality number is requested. 7.40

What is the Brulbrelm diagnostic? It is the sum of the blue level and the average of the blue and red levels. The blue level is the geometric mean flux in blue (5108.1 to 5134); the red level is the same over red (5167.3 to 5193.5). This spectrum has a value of 7.50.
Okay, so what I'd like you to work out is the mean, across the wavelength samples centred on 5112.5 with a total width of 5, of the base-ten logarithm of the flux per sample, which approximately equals 0.60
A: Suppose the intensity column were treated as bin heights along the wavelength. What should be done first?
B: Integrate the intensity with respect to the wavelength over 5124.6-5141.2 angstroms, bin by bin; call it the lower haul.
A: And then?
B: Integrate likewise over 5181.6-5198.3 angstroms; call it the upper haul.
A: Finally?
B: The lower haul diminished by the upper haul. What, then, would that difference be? -2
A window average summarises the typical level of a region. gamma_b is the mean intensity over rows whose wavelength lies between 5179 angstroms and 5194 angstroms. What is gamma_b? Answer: 3.79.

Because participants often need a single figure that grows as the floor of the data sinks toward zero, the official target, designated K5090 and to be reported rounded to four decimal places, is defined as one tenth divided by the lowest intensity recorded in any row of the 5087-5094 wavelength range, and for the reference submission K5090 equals 0.0269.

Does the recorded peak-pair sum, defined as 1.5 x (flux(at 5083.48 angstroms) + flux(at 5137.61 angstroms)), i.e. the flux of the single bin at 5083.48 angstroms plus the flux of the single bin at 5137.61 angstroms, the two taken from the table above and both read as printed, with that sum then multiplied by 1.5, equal 11.4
